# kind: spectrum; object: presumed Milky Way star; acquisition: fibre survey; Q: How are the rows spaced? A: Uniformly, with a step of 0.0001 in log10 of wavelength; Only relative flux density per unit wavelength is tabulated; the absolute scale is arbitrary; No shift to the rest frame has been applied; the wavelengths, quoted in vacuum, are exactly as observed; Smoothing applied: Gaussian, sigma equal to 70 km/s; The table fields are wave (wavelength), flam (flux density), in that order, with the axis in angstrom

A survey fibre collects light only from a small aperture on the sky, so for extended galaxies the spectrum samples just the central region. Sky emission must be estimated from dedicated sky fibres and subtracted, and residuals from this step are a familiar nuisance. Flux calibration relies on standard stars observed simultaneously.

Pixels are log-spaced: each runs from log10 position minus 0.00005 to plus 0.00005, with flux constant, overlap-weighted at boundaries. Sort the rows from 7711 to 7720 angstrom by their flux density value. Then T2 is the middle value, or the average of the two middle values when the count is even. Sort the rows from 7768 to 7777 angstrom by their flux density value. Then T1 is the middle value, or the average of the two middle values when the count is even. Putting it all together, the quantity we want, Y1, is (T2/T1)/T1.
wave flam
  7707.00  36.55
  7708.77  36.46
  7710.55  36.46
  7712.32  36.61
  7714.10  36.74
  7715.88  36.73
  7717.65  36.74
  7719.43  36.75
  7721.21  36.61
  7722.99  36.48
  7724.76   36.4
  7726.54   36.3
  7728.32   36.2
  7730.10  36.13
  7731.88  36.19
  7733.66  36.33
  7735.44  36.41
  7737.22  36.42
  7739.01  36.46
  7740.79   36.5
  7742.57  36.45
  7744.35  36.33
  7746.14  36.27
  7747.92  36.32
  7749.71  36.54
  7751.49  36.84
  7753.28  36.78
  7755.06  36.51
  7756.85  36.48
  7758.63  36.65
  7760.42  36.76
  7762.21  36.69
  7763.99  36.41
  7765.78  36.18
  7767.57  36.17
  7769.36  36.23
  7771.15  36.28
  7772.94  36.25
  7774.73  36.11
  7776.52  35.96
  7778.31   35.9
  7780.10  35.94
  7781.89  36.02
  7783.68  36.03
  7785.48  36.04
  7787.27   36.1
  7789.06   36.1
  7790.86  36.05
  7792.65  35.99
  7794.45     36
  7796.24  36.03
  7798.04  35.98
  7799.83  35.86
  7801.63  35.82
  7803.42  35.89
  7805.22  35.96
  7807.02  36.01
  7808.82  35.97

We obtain 0.0280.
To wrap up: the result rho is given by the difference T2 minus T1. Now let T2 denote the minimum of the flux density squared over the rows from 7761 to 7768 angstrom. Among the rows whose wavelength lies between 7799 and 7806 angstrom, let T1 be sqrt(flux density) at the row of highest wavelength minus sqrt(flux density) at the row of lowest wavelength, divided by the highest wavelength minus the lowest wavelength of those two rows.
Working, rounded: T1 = 0.0015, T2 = 1308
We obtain 1308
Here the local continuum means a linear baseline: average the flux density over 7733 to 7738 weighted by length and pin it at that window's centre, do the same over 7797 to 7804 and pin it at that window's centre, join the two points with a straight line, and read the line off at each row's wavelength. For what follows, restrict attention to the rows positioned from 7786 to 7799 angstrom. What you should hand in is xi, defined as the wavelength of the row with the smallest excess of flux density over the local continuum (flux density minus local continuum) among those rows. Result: 7792.65 angstrom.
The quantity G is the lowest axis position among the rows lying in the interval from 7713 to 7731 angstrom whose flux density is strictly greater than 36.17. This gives 7714.10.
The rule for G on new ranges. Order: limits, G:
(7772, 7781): 7772.94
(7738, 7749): 7739.01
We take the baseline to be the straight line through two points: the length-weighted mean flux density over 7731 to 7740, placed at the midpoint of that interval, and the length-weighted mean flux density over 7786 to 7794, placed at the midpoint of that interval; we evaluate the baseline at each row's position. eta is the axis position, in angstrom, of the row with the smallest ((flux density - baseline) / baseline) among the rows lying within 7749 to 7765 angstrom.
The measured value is 7763.99 angstrom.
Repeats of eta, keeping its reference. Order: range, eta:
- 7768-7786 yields 7778.31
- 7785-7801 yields 7799.83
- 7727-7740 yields 7730.10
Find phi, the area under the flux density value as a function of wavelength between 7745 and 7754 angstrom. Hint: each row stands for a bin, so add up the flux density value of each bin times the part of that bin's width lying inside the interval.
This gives 329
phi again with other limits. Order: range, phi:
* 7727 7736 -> 326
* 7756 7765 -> 330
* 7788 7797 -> 324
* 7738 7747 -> 327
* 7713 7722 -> 330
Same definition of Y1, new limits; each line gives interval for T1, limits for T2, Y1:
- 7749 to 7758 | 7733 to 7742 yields 0.0273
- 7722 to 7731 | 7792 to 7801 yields 0.0273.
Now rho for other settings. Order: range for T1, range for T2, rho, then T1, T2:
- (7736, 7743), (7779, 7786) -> 1292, 0.0005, 1292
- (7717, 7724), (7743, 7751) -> 1316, -0.0040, 1316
